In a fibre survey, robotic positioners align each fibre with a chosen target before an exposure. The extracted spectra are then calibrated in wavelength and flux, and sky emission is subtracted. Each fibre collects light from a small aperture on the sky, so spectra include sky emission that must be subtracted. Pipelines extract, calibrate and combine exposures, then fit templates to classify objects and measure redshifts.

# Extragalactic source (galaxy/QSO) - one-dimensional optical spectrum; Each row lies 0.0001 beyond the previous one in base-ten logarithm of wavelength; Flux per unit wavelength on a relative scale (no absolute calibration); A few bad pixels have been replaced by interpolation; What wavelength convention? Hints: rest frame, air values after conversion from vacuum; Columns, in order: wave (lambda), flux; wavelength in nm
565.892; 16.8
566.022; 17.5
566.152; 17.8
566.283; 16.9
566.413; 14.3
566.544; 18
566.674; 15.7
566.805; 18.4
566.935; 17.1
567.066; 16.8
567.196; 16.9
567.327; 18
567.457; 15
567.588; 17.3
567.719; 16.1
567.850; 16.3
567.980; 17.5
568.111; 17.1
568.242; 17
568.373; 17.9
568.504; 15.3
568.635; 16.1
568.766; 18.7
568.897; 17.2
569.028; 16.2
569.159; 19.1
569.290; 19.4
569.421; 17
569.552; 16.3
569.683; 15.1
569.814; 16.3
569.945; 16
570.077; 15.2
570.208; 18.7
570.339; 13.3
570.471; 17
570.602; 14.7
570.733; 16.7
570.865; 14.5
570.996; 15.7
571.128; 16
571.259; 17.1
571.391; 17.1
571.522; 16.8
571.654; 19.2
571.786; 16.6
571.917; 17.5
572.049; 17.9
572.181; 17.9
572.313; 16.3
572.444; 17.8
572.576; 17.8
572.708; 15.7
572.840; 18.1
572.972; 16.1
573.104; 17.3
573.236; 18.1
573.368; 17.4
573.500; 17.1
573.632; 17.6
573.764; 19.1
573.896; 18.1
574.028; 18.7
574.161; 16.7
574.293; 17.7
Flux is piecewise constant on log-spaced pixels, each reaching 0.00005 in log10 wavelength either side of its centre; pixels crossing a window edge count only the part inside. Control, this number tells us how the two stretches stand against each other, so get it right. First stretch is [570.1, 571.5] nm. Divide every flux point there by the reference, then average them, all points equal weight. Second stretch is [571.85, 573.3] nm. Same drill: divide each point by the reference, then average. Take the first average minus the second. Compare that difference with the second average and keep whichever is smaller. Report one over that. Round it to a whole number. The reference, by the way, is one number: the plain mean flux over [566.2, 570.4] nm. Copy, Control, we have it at -14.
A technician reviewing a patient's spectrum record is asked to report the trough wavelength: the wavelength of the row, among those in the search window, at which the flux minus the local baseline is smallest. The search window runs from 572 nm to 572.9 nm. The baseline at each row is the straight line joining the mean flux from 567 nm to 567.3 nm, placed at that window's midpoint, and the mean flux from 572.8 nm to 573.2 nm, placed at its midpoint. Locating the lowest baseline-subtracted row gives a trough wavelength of 572.708 nm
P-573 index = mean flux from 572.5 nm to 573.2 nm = 17.0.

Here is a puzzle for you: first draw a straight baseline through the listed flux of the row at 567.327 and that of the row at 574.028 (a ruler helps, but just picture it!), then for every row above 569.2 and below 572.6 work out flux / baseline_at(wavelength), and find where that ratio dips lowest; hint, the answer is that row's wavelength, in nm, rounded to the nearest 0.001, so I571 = 570.339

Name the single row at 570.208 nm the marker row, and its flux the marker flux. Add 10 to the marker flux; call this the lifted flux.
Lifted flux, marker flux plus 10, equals 28.7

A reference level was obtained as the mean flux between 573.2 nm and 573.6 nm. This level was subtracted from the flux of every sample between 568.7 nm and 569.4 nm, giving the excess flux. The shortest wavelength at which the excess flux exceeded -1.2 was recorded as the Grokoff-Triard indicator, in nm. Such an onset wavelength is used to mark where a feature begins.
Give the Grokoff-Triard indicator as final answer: 568.766 nm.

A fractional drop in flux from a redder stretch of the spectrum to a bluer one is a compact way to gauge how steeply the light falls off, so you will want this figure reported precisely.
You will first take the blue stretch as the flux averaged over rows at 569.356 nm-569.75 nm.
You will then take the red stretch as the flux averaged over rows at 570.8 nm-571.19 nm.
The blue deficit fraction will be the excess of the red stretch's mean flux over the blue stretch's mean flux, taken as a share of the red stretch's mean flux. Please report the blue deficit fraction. -0.05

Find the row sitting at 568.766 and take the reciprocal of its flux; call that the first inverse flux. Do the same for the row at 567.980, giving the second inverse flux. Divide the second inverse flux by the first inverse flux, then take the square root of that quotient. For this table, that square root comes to 1.03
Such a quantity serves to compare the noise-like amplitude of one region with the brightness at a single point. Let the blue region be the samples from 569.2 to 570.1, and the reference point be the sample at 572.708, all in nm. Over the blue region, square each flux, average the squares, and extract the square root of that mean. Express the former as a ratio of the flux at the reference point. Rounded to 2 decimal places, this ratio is 1.05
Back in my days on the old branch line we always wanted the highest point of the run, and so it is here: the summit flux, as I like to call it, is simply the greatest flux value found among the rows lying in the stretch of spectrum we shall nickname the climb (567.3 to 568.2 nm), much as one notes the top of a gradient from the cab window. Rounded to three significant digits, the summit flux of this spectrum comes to 18.0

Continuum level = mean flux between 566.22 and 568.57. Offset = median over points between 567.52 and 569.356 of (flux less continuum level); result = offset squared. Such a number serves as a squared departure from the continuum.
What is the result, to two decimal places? 0.16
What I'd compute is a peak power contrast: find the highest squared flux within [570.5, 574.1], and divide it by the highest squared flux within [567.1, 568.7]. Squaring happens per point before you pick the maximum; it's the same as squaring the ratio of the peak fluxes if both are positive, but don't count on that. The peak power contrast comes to 1.14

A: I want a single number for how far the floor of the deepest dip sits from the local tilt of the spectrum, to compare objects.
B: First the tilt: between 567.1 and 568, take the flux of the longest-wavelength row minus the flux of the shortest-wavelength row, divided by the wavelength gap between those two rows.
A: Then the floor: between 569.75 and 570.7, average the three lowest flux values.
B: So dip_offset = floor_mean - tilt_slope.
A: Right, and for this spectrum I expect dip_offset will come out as 14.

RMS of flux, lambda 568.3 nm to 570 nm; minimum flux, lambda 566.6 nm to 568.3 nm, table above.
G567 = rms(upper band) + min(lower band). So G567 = 32.0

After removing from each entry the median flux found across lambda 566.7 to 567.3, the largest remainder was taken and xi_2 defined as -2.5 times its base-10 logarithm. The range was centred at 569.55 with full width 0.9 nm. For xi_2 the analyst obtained -1.0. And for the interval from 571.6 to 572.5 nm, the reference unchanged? -0.9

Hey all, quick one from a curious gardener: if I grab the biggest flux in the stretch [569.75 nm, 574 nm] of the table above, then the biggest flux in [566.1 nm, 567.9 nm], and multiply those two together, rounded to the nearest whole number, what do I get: 353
